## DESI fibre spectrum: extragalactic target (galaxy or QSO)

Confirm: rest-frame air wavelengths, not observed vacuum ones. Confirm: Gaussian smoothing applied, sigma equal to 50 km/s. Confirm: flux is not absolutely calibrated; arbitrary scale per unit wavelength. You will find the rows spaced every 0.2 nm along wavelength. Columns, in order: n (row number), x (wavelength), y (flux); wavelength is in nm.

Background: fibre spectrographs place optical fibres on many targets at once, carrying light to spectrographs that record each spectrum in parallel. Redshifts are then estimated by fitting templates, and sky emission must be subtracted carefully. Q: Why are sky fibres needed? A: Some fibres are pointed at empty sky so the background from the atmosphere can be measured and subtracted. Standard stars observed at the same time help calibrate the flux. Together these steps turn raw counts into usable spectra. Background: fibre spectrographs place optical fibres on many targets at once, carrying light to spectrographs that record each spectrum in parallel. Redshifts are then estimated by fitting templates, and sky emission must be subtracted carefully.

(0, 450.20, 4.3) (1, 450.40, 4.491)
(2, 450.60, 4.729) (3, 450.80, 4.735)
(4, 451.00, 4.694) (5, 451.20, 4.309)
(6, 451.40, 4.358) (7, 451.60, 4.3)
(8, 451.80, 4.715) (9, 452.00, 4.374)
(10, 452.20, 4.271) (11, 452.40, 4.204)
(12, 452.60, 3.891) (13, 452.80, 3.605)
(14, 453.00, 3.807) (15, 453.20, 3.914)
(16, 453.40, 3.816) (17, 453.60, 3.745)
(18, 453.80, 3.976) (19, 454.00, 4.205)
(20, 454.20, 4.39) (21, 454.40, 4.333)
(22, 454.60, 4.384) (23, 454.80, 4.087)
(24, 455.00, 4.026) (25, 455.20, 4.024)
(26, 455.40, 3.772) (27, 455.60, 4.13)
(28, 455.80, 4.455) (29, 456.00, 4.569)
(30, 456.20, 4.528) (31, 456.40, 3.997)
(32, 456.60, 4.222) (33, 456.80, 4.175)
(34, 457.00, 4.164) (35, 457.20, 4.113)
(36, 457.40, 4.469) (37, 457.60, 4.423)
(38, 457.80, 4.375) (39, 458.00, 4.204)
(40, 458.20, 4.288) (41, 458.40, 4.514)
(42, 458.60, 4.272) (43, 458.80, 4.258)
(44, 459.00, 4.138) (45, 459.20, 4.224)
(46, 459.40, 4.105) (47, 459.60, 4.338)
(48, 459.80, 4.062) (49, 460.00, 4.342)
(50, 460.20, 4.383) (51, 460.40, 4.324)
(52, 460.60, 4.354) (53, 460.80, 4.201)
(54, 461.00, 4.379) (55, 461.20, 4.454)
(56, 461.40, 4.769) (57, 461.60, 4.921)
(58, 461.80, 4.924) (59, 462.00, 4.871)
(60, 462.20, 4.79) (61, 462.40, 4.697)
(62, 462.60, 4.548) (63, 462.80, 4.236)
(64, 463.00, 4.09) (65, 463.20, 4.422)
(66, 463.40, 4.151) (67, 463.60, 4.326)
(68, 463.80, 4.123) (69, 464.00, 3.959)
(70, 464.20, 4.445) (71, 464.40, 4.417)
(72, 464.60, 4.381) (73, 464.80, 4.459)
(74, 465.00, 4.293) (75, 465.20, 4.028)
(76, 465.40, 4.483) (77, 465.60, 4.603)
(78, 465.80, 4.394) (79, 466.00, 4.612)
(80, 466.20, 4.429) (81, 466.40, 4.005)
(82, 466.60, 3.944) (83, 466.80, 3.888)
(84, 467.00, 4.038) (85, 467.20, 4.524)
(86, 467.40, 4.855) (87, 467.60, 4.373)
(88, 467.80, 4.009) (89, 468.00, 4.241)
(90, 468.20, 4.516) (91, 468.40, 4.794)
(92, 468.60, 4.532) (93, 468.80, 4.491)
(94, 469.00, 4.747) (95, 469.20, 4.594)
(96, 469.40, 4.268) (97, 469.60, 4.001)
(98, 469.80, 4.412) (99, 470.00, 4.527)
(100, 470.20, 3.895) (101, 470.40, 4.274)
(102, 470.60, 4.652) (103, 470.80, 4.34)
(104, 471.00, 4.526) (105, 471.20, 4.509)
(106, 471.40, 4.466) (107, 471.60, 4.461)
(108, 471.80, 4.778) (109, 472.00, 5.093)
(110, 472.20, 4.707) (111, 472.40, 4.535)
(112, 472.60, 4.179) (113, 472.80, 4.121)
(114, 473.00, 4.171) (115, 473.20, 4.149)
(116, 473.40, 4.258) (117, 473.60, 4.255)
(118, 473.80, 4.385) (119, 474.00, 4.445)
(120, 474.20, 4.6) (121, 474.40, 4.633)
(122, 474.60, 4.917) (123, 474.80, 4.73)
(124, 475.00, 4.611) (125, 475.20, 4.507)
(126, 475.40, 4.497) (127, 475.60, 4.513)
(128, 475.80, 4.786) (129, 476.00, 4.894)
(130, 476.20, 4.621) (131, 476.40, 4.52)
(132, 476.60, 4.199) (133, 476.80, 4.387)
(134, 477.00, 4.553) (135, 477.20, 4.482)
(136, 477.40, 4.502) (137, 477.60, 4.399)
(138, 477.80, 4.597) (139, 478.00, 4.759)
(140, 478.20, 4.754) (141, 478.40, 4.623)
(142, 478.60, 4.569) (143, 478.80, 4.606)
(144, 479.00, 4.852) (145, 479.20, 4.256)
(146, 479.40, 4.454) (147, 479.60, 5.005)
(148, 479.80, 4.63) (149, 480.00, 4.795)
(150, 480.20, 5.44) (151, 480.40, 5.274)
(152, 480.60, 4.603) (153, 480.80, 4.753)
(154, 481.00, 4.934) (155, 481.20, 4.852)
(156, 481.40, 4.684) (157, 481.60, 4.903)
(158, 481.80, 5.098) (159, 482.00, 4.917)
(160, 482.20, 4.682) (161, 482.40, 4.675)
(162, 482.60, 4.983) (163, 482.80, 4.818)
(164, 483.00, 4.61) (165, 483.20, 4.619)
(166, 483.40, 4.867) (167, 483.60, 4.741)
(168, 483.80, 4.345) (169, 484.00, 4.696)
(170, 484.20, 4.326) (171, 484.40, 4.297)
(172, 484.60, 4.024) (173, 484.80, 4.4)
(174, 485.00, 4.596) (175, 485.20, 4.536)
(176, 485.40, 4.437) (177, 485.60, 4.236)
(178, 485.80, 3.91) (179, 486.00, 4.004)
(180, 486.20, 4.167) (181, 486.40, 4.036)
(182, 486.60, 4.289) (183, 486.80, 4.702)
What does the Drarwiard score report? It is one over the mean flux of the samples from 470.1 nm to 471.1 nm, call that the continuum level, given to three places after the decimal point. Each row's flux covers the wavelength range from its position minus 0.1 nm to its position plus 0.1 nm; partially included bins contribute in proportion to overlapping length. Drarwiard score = 0.231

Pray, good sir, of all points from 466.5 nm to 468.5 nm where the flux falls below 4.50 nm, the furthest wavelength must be 468.00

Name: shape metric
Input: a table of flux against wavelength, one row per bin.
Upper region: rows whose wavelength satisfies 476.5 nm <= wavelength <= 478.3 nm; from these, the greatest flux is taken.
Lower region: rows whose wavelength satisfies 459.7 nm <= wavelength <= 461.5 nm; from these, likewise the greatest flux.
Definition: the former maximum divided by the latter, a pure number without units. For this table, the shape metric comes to 1.00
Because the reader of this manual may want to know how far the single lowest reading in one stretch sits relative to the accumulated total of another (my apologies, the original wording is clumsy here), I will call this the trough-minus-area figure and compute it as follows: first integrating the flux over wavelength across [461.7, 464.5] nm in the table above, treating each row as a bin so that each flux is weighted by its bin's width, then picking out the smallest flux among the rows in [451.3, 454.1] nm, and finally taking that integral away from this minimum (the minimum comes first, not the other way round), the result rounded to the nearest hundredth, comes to -8.79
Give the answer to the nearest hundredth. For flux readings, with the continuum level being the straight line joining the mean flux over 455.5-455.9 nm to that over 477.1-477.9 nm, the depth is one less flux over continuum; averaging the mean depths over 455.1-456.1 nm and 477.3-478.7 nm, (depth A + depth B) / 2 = 0.00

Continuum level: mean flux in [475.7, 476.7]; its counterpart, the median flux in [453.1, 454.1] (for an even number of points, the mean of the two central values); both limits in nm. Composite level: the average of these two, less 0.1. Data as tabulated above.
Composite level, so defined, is 4.2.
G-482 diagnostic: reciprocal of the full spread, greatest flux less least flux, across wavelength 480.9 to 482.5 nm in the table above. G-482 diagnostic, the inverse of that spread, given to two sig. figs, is 2.4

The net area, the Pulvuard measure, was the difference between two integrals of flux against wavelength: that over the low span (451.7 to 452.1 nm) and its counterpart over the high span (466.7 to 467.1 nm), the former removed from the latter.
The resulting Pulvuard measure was -0.23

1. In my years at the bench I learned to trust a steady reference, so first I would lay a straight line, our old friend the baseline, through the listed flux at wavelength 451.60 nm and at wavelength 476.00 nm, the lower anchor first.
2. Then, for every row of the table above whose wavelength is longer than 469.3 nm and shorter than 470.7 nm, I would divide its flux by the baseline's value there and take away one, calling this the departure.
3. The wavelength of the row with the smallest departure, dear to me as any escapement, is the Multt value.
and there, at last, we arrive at 470.20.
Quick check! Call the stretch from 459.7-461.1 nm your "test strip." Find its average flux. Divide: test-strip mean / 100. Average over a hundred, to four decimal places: 0.0429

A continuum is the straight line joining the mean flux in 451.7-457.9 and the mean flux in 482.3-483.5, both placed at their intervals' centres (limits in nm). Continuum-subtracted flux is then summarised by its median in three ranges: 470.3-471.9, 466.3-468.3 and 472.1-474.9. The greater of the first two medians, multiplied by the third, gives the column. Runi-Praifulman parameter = 0.0045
